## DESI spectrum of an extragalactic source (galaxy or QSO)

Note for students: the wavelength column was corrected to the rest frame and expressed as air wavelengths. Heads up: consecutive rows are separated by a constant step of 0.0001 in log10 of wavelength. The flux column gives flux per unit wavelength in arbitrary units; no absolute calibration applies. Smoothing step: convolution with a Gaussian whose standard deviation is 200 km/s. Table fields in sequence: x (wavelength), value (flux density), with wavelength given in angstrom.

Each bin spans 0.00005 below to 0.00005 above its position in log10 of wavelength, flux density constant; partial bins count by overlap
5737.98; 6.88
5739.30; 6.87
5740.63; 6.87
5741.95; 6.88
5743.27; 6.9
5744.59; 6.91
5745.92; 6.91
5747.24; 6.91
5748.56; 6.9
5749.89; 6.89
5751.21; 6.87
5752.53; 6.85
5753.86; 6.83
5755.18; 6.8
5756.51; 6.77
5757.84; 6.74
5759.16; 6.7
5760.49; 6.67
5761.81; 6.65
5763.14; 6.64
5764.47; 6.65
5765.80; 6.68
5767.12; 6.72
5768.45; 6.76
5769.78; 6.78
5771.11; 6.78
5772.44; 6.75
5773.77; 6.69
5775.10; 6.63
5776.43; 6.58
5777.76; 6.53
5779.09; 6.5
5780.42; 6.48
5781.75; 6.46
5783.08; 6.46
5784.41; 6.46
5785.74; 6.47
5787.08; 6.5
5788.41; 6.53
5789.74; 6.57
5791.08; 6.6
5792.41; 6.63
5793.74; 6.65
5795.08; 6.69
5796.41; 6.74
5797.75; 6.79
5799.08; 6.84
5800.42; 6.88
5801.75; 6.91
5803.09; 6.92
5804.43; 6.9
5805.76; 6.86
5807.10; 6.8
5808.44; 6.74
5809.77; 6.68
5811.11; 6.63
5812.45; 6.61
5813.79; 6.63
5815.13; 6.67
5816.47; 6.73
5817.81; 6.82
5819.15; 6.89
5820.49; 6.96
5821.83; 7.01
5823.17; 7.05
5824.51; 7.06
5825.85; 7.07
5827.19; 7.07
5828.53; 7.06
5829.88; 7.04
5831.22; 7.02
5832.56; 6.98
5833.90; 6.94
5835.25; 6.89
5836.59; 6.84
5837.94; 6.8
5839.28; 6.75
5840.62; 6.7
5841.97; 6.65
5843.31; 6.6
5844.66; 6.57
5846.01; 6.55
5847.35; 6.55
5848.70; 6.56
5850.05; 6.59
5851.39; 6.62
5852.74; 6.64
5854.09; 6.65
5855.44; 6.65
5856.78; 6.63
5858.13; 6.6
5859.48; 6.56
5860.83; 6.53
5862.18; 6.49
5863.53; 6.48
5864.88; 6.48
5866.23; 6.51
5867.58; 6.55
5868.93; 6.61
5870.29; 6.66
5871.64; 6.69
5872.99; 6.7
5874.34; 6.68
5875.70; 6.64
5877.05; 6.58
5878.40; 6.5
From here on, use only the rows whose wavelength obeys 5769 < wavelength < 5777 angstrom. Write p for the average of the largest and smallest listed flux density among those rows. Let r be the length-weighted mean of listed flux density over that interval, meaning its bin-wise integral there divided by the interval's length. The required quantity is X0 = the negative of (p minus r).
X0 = 0.020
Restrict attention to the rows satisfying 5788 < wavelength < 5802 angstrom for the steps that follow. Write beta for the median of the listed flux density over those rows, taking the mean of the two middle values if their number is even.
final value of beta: 6.69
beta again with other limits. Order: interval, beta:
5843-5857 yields 6.60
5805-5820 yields 6.73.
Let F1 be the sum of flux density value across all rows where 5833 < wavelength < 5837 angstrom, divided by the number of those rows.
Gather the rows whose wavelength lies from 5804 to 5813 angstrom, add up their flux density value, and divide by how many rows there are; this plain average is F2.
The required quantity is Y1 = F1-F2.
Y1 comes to 0.14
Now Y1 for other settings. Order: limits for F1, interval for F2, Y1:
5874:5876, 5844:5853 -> 0.08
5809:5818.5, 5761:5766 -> 0.03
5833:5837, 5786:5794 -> 0.31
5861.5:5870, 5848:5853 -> -0.08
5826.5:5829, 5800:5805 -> 0.16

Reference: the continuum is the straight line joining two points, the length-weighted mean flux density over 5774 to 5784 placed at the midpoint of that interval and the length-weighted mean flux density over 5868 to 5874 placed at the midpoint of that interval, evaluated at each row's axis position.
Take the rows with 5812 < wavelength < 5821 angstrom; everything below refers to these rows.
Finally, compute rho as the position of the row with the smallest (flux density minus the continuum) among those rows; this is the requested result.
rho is 5812.45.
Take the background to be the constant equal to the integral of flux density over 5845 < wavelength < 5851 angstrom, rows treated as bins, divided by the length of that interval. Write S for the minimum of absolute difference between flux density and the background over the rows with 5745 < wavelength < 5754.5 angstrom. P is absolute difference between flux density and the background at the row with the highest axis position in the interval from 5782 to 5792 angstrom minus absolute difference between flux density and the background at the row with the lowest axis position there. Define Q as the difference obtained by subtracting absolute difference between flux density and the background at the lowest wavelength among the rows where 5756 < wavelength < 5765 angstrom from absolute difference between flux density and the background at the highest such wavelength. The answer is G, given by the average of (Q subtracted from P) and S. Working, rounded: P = -0.08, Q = -0.12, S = 0.26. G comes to 0.15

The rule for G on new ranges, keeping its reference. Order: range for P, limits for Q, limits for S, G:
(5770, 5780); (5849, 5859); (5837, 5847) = -0.08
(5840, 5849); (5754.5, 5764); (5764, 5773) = 0.06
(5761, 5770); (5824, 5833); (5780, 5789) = 0.12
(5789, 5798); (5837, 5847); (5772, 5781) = 0.22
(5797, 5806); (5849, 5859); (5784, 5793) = 0.03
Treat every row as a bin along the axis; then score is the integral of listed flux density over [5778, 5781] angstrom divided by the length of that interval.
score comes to 6.5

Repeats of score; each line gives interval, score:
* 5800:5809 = 6.9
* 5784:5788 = 6.5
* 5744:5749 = 6.9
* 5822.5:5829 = 7.1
